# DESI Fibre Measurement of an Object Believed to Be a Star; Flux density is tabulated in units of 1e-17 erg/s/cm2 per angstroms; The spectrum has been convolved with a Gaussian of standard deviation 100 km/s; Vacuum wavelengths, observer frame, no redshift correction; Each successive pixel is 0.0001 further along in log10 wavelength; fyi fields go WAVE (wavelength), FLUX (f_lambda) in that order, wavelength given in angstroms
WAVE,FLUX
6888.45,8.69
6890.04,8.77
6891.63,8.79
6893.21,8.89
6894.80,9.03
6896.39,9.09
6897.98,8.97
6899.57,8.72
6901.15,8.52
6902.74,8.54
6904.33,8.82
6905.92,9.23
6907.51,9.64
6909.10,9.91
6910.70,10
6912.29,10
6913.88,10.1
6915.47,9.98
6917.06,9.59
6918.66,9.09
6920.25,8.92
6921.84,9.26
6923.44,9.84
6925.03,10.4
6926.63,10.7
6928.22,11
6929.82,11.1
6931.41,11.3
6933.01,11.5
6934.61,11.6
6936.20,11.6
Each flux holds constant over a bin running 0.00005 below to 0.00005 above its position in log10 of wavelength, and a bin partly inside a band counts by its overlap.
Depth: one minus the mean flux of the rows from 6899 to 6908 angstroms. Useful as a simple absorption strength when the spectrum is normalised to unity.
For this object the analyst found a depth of -7.9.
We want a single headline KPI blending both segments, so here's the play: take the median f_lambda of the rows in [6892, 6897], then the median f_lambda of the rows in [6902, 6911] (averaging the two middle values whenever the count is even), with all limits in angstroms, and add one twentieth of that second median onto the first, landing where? 9.5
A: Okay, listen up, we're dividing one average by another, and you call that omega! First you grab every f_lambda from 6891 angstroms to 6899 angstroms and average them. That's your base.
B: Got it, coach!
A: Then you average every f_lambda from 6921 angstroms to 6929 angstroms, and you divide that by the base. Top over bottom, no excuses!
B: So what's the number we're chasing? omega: 1.14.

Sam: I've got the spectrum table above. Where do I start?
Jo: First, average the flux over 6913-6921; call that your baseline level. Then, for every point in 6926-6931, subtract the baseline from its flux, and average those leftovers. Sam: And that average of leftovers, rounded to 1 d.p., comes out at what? 1.4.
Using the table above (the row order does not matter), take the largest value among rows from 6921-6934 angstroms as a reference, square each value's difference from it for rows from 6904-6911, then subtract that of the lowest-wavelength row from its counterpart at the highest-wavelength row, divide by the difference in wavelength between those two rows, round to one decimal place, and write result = -0.8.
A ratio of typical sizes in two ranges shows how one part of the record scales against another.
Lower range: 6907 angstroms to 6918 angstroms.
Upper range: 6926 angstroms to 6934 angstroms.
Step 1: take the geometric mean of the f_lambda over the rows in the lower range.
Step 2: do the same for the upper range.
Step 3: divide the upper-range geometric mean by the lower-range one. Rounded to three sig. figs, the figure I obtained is 1.12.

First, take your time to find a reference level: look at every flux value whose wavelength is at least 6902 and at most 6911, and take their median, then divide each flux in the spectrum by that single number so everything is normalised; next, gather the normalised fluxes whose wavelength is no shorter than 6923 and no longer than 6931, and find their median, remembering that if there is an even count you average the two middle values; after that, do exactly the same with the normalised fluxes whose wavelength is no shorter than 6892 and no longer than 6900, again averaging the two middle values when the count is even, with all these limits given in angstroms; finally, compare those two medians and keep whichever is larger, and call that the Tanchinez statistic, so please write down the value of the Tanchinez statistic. 1.13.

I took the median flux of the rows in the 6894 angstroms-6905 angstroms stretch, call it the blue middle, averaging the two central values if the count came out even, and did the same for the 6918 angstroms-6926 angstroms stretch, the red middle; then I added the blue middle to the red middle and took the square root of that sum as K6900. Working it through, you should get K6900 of 4.25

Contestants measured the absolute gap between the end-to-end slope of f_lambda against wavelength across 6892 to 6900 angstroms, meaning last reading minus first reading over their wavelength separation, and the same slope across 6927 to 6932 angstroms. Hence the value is 0.12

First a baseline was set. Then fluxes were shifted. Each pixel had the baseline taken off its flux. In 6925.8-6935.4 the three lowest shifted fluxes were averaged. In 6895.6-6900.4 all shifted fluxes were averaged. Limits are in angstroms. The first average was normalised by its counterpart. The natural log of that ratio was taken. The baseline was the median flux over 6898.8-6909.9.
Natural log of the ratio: 3.0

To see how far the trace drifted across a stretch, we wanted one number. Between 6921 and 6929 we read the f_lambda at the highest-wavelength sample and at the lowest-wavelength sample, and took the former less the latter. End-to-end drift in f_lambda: 1.7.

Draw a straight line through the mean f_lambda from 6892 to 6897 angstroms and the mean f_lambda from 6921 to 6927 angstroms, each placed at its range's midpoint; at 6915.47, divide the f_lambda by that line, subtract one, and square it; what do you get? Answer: 0.001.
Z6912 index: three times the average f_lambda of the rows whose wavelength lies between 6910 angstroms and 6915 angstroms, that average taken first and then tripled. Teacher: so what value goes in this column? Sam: 30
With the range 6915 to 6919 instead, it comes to 29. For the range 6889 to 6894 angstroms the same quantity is 26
